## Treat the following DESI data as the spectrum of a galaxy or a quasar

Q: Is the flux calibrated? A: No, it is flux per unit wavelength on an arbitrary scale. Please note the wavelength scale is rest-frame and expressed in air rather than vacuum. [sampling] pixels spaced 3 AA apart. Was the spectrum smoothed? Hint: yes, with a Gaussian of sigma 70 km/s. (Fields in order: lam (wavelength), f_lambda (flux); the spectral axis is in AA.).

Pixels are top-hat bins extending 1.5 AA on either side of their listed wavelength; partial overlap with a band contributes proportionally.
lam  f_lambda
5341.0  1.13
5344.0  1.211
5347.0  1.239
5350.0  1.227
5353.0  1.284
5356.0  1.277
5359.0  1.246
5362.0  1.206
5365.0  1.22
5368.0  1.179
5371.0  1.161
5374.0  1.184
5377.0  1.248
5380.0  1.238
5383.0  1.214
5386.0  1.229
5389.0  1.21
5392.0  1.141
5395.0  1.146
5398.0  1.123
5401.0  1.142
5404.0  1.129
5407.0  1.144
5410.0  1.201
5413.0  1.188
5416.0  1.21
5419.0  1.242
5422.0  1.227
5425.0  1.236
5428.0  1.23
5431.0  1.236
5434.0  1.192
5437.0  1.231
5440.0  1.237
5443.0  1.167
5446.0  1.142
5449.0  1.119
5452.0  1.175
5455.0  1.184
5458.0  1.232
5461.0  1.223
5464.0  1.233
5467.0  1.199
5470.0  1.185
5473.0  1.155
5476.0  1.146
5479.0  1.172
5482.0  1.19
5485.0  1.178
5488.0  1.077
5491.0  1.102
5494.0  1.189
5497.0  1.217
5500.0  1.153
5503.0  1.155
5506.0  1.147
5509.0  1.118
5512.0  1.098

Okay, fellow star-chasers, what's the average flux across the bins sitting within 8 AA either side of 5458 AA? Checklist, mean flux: 1.21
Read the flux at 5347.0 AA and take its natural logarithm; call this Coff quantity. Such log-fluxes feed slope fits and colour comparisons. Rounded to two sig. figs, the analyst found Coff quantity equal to 0.21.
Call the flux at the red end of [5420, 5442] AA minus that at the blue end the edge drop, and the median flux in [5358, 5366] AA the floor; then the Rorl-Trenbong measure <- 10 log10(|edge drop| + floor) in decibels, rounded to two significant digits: 0.90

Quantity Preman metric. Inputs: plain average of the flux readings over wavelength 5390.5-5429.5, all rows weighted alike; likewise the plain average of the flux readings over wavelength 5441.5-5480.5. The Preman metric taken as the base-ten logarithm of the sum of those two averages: 0.373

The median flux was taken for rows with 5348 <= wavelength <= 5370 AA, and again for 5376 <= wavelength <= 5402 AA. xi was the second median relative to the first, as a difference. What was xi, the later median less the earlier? -0.02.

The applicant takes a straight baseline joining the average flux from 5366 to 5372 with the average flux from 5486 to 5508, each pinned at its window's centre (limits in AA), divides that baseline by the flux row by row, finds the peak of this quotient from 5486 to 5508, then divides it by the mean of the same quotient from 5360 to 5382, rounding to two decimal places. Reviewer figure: 1.10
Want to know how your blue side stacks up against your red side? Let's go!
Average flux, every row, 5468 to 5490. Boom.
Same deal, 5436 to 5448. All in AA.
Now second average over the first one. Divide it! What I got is 1.03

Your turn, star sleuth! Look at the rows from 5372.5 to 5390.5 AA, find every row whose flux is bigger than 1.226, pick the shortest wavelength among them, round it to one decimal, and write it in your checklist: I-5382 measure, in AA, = 5377.0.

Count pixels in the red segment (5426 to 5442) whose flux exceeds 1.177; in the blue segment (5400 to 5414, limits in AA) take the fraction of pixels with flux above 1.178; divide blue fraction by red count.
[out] 0.08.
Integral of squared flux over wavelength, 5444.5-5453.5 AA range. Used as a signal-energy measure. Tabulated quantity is 11.8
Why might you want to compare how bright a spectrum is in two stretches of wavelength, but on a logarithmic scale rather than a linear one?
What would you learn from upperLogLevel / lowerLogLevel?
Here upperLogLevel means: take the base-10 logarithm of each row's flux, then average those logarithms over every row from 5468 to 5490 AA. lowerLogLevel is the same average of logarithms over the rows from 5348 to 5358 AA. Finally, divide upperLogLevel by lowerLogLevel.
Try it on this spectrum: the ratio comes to 0.63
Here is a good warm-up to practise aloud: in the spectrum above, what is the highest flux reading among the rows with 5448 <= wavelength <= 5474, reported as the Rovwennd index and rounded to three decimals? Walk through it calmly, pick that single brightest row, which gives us 1.233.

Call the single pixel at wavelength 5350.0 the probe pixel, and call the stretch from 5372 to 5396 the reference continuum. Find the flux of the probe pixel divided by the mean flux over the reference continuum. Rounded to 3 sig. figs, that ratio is 1.02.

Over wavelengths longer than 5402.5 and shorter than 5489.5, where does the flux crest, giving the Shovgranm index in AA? 5419.0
